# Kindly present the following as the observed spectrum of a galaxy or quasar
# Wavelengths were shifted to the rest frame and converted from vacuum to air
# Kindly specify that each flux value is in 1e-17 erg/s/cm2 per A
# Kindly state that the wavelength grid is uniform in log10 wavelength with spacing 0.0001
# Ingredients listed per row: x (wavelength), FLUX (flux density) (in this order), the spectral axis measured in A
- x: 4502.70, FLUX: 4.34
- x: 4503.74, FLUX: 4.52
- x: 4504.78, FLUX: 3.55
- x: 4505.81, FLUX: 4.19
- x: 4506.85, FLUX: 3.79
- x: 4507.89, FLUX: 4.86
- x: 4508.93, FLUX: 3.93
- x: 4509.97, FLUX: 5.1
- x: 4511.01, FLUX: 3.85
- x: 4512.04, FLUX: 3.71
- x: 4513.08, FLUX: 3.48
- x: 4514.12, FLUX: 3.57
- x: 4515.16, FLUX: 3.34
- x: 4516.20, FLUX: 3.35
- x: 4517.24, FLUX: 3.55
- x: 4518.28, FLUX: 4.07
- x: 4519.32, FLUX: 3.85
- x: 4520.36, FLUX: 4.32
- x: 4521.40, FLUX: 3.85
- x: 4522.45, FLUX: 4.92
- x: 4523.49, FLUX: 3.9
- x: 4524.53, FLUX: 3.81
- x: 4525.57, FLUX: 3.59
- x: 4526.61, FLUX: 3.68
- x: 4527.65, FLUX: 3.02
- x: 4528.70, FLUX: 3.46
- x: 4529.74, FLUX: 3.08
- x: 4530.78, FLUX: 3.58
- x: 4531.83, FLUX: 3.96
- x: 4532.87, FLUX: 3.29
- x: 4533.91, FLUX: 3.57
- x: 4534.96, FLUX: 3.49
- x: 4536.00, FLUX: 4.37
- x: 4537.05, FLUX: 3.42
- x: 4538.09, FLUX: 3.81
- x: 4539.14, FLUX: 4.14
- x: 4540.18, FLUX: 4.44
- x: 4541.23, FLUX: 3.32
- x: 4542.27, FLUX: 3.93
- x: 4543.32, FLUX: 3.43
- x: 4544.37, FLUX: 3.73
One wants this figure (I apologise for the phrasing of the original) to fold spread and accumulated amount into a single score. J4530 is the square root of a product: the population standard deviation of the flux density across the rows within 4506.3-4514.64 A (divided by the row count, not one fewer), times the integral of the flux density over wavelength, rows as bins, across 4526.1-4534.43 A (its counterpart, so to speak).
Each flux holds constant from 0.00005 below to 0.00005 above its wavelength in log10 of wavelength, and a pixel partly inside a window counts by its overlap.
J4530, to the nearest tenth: 4.0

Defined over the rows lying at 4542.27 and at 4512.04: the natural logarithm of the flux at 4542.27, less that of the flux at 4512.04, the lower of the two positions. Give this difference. 0.1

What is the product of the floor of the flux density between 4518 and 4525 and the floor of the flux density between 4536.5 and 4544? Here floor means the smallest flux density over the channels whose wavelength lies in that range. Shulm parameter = 12.6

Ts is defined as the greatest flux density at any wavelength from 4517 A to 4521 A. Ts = 4.32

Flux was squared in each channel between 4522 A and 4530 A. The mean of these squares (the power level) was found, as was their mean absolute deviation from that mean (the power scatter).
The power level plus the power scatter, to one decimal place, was 17.0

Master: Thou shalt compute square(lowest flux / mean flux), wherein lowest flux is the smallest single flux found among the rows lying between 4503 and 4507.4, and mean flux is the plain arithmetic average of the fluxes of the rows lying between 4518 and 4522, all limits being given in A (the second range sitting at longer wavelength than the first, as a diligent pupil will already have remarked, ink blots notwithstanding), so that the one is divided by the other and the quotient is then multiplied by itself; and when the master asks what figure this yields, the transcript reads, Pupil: 0.78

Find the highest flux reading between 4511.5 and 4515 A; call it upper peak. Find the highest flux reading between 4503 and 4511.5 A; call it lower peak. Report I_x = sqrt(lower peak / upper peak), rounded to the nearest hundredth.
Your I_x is 1.17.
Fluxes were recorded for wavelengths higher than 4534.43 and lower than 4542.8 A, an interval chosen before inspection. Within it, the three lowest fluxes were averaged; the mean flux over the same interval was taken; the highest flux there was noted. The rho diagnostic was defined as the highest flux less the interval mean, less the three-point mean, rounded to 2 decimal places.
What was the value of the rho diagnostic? -2.83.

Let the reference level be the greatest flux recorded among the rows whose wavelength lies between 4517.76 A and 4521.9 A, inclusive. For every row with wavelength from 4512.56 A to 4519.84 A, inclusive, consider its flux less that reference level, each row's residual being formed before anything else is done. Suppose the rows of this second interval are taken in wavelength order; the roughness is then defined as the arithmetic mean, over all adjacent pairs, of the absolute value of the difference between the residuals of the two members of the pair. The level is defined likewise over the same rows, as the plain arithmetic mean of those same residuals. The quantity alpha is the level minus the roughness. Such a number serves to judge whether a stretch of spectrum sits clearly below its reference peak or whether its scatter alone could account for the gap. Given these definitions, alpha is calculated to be -0.93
